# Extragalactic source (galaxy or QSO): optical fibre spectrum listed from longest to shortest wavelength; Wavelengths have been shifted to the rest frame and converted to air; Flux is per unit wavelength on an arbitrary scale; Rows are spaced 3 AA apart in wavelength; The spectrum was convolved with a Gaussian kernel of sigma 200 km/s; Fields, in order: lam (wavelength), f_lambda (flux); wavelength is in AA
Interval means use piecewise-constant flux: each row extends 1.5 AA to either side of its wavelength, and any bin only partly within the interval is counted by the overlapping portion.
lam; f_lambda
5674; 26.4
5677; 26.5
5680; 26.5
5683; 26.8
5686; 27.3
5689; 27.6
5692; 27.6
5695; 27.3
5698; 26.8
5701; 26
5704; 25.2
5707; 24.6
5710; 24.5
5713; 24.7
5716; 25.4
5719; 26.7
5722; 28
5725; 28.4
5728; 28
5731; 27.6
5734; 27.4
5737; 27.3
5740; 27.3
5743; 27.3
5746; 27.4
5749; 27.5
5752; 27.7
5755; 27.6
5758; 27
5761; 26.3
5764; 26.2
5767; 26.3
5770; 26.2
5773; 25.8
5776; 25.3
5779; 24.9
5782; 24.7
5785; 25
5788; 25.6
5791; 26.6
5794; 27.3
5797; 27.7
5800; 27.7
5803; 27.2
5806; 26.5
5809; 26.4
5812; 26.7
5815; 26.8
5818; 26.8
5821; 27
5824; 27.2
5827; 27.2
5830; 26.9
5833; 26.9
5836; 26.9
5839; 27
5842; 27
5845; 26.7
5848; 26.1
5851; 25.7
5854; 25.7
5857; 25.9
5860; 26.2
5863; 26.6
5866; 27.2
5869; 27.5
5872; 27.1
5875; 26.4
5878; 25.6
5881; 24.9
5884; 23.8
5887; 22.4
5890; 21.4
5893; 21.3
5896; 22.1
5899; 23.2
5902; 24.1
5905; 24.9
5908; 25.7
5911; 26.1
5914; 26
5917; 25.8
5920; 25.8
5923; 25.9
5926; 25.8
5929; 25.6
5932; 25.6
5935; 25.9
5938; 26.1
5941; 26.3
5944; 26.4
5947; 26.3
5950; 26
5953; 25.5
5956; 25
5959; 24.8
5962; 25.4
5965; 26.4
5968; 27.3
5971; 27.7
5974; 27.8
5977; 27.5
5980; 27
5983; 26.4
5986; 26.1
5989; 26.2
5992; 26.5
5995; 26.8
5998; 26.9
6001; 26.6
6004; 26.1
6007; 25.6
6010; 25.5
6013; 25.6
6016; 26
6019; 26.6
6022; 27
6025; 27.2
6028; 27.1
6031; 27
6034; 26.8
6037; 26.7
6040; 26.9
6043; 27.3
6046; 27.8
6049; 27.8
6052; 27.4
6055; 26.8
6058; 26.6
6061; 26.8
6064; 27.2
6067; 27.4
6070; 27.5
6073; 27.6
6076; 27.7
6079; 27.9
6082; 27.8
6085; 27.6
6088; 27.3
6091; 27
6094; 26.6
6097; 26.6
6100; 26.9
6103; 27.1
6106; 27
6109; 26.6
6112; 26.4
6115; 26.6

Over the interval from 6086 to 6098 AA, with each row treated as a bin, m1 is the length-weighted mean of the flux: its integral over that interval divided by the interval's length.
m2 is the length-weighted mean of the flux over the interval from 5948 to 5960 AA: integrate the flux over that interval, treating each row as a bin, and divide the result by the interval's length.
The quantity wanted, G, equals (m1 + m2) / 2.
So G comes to 26.15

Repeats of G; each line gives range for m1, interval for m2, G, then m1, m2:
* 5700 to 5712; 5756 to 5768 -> 25.76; 25.0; 26.5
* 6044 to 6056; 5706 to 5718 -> 26.18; 27.5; 24.9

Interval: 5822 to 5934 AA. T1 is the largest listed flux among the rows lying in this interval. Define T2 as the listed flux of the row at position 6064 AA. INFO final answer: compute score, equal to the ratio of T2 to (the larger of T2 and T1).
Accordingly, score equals 0.989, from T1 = 27.5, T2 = 27.2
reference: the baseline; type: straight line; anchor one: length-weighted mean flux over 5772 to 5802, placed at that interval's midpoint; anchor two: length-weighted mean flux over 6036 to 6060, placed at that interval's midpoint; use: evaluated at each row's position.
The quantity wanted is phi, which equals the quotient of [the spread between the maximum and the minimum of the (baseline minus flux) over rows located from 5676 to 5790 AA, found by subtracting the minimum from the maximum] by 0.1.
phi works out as 39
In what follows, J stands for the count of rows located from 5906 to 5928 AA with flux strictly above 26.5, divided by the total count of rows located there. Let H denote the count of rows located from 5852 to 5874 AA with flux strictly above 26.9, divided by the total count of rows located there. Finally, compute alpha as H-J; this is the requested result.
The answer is 0.4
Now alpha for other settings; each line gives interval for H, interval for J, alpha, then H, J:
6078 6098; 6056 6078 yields -0.3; 0.7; 1.0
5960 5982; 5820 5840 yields -0.3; 0.7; 1.0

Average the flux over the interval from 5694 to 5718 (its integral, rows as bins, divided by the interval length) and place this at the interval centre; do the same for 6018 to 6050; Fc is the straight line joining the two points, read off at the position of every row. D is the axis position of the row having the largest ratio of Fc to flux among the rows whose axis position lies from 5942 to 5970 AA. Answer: 5959 AA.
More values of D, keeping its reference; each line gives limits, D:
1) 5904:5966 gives 5959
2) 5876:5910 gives 5893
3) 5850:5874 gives 5854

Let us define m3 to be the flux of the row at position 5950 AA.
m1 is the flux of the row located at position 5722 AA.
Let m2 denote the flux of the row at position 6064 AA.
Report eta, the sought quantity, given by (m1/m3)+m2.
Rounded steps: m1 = 28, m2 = 27.2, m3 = 26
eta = 28.28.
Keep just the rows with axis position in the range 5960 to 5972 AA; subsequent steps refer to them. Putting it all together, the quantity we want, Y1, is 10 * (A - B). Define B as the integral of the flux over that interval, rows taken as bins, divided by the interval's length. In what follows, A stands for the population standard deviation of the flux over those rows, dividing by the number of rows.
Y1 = -257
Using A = 0.89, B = 26.6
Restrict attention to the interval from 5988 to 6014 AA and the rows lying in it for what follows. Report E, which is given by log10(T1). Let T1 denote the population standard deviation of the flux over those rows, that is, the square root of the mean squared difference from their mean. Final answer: -0.3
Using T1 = 0.5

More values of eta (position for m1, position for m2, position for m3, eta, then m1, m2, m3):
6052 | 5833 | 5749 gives 27.90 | 27.4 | 26.9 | 27.5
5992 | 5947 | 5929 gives 27.34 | 26.5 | 26.3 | 25.6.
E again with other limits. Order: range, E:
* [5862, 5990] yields 0.2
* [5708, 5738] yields 0.1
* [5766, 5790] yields -0.3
